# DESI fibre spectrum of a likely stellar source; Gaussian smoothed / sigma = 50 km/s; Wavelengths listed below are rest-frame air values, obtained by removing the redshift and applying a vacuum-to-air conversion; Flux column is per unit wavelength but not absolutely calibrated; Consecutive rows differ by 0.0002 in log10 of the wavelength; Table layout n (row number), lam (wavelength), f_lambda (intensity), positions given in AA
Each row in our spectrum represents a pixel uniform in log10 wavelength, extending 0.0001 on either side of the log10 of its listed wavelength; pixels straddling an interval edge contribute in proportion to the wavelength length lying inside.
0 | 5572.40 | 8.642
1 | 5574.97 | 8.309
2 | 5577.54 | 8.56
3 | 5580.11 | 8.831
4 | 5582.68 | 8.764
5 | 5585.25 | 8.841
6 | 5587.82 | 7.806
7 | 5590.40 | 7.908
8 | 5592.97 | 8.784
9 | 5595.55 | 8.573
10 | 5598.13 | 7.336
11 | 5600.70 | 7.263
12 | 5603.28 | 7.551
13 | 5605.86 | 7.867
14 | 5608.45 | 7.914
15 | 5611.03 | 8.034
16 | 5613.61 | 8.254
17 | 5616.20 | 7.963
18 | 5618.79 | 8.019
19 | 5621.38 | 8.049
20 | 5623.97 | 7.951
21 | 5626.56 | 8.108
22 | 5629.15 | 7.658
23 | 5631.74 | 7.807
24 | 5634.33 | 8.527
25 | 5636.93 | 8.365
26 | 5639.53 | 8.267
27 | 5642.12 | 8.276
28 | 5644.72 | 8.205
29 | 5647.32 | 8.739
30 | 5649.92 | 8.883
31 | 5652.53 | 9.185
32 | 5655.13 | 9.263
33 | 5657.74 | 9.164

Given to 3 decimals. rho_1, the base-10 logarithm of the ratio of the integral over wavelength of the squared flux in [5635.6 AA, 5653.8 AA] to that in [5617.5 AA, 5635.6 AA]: 0.059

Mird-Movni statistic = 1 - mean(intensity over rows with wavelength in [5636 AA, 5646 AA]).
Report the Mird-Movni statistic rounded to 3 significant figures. -7.28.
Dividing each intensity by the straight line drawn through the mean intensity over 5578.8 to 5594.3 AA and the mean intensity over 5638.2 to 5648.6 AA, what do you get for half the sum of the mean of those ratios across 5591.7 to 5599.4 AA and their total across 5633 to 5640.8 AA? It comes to 1.99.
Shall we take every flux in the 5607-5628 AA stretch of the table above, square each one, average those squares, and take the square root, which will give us 8.04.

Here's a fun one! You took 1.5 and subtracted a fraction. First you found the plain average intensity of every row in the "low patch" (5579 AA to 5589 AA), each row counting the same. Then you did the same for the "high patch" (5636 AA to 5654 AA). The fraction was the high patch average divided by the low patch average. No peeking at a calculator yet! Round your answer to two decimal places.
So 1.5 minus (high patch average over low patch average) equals 0.50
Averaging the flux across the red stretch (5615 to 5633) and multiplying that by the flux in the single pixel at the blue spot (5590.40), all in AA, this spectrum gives 63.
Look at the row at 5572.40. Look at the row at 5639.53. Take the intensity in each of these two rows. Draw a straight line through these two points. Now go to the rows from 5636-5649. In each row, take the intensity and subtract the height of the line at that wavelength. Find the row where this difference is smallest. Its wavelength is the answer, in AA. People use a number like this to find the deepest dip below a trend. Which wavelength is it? 5644.72 AA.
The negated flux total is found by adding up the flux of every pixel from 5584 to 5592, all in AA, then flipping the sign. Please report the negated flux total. -24.6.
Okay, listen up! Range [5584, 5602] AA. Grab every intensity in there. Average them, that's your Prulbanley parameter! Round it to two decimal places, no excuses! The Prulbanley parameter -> 8.07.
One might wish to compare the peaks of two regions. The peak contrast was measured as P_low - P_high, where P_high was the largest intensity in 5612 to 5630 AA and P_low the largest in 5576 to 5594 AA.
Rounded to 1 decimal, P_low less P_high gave 0.6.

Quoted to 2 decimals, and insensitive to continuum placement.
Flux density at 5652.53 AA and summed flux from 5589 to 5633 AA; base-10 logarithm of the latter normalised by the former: 1.17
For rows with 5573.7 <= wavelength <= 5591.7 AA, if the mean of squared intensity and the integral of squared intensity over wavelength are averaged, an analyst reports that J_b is 677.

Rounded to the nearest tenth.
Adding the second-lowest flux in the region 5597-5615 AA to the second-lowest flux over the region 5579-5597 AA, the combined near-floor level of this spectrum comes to 15.2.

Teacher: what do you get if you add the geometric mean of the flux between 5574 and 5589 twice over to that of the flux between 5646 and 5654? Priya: 26.0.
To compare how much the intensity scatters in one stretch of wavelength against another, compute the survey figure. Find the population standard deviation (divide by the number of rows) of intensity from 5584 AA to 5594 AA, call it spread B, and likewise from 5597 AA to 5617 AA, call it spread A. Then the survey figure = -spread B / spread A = -1.5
